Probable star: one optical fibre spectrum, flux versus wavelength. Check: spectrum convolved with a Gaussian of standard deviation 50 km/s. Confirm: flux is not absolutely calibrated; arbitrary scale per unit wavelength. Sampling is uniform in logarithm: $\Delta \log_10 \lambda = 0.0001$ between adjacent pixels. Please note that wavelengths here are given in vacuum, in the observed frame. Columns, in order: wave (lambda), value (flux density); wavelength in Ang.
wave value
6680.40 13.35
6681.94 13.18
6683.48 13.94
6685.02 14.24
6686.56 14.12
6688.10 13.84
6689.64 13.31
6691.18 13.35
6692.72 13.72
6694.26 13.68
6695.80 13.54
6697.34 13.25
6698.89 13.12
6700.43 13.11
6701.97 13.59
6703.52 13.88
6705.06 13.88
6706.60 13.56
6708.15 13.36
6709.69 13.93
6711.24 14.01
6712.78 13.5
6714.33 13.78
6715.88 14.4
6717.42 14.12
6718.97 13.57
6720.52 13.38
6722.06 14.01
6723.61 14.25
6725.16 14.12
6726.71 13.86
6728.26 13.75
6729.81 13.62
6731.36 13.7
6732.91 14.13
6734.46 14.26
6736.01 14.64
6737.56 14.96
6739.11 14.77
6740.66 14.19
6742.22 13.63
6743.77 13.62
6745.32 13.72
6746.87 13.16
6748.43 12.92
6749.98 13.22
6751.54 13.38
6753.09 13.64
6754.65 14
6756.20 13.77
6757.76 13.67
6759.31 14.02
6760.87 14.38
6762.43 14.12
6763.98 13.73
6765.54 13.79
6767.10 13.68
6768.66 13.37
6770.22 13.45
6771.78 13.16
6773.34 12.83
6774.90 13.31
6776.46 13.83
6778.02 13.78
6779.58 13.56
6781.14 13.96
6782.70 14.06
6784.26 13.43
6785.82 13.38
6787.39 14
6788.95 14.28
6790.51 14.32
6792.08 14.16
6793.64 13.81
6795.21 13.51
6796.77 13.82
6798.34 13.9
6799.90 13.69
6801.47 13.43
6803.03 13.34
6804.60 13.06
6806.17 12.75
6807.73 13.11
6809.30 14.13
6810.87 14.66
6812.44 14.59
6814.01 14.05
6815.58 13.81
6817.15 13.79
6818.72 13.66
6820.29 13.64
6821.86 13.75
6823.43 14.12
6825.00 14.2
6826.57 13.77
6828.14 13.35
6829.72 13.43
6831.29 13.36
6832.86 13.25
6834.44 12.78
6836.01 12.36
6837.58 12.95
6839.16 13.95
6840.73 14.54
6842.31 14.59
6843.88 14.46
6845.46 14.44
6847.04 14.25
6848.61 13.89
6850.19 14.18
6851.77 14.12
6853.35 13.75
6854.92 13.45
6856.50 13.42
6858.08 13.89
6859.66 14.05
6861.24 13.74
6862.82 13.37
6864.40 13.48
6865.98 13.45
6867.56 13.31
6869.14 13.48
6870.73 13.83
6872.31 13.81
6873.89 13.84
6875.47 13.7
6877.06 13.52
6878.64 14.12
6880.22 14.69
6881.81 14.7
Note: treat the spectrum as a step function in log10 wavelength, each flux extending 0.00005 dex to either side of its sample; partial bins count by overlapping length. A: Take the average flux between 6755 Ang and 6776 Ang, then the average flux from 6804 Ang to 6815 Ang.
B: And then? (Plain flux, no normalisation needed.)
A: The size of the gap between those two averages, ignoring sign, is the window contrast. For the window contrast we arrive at 0.13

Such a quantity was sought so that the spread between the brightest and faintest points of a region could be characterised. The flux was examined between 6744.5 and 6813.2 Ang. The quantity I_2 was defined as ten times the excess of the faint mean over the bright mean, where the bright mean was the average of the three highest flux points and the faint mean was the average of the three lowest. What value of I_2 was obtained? -17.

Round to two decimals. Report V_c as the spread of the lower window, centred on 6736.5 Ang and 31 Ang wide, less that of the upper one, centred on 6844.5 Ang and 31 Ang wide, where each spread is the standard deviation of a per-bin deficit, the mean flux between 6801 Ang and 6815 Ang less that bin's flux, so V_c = -0.08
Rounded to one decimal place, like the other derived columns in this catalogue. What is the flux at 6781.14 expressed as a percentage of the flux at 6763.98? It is 101.7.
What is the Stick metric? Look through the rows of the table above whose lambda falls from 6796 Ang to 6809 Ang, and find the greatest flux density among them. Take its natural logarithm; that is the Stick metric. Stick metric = 2.632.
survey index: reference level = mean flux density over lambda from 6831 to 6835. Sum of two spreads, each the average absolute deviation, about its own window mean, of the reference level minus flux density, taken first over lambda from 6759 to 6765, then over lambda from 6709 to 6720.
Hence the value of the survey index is 0.43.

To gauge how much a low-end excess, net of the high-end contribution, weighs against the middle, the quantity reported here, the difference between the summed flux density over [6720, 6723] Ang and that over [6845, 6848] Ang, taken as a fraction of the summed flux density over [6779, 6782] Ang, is -0.05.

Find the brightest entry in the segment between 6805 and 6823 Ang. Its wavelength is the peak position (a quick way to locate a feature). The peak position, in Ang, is 6810.87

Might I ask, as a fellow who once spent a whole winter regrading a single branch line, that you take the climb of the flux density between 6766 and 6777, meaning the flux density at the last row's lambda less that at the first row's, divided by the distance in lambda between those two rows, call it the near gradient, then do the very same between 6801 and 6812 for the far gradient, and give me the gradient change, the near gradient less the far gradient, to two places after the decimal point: -0.11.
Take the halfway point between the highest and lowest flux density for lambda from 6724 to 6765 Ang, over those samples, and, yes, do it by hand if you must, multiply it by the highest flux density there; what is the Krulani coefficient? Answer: 209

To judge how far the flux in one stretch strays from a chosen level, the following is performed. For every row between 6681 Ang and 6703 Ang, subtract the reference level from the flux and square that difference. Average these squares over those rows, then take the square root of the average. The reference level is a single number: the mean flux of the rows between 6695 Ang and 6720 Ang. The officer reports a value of 0.37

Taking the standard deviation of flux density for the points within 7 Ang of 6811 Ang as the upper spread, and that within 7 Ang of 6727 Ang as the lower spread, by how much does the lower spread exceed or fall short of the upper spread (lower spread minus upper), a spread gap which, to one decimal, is -0.4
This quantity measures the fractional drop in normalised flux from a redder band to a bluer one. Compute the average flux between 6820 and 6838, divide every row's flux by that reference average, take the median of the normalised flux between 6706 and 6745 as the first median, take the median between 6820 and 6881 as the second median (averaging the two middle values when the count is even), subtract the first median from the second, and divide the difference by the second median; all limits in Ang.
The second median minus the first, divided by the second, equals -0.013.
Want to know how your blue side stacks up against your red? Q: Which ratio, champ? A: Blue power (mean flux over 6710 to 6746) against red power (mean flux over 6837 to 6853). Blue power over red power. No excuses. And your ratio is 0.990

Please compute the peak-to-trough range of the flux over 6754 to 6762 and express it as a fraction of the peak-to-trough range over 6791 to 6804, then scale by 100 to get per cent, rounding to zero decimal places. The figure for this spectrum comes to 87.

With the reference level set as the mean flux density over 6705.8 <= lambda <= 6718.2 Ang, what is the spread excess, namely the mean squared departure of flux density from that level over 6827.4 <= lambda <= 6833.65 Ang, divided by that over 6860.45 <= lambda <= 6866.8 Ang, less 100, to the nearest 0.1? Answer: -98.1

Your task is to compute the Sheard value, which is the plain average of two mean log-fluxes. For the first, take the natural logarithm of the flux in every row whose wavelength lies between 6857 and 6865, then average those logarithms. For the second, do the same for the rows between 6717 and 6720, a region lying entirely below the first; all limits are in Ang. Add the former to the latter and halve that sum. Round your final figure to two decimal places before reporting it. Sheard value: 2.62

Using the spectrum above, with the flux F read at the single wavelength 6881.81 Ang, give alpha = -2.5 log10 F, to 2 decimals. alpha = -2.92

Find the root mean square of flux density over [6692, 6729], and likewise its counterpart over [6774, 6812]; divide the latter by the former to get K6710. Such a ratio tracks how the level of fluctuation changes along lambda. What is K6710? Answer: 1.00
